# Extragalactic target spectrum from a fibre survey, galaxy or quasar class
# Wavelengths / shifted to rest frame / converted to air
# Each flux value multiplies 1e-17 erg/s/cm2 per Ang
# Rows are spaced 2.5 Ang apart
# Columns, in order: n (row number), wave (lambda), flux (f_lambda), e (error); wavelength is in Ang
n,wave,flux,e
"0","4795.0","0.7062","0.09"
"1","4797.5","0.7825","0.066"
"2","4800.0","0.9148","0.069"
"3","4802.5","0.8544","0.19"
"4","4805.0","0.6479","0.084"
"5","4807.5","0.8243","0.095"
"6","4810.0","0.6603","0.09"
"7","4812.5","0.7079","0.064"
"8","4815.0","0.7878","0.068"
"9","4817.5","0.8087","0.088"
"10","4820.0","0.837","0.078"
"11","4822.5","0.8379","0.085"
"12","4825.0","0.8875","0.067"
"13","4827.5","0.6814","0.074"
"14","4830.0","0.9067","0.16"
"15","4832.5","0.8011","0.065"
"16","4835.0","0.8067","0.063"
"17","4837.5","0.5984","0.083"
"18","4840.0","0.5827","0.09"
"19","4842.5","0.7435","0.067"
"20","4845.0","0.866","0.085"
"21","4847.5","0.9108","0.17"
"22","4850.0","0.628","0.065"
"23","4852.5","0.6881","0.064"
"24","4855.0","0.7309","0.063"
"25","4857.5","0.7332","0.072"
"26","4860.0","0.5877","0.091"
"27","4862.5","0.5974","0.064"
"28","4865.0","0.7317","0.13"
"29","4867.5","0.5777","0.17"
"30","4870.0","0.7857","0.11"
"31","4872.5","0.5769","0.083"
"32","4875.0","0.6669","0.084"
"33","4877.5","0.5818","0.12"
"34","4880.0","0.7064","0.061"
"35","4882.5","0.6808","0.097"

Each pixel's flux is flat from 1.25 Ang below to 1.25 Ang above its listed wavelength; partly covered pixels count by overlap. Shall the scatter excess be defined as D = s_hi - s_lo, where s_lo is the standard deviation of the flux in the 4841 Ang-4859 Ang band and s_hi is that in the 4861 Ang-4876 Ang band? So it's -0.011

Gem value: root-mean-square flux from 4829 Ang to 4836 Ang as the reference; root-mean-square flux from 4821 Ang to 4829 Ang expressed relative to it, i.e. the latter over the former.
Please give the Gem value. 0.96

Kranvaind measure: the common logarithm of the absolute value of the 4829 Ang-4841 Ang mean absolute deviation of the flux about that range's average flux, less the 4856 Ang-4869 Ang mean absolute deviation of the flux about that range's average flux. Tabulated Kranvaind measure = -1.3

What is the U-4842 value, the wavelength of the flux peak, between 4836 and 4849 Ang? 4847.5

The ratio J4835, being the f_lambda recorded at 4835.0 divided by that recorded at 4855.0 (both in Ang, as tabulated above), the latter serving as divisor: 1.10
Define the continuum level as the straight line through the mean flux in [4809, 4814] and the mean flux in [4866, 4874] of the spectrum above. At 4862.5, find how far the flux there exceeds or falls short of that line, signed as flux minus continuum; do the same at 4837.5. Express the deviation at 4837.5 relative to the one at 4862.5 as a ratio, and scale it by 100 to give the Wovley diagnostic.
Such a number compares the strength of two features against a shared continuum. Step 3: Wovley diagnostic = 128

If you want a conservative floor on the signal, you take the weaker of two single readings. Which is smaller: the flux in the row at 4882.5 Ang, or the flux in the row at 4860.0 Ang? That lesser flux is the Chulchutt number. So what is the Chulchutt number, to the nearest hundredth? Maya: 0.59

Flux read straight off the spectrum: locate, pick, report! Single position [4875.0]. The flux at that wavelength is 0.6669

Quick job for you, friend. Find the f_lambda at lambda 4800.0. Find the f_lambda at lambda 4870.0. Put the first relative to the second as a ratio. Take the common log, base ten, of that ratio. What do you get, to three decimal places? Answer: 0.066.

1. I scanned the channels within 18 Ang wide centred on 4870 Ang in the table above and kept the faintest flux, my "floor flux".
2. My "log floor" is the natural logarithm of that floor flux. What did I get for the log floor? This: -0.550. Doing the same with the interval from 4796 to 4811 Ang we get -0.434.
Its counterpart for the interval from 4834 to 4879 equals -0.550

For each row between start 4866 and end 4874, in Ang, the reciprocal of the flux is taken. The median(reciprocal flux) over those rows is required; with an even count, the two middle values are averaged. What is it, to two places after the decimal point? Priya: 1.73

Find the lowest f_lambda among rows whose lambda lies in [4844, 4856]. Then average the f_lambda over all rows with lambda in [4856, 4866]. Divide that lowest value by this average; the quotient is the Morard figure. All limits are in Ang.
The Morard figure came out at 0.948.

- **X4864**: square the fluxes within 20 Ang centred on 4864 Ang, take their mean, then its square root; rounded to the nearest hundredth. 0.67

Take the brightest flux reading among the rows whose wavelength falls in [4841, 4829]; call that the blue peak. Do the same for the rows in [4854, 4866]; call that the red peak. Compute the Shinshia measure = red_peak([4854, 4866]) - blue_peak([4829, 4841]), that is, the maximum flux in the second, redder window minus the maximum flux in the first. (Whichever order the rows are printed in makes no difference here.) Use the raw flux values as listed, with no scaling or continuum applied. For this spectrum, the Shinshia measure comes -0.17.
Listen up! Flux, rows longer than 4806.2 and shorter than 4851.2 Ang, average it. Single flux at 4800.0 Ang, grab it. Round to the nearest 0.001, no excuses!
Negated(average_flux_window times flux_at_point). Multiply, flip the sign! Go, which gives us -0.705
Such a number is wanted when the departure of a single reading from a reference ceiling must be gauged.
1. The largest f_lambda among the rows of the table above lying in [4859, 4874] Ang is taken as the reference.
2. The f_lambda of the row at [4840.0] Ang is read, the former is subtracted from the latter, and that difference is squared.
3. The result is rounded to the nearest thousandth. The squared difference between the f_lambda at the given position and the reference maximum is 0.041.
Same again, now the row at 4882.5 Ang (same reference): 0.011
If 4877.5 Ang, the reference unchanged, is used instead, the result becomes 0.042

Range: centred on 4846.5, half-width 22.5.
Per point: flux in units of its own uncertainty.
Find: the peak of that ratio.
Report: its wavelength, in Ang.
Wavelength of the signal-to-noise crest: 4825.0 Ang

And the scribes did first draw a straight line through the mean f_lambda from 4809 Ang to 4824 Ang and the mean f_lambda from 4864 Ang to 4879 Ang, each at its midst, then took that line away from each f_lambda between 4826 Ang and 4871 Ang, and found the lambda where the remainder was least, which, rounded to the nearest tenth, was 4840.0 Ang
